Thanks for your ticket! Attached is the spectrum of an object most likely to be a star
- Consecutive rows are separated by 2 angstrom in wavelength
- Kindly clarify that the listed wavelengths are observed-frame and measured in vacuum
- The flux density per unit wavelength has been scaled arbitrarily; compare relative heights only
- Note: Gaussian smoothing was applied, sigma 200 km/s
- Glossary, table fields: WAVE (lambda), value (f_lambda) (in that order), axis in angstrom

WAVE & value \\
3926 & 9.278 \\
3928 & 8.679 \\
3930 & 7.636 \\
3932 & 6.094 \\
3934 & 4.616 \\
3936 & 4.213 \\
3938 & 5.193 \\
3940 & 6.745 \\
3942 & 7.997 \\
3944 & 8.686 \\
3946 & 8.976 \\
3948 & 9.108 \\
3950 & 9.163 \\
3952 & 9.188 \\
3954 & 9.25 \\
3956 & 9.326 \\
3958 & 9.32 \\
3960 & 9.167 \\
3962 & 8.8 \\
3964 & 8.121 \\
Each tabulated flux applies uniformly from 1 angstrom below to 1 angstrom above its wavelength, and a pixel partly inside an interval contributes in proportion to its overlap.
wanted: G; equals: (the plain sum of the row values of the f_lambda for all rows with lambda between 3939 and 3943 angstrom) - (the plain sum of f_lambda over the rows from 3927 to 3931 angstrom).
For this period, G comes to -2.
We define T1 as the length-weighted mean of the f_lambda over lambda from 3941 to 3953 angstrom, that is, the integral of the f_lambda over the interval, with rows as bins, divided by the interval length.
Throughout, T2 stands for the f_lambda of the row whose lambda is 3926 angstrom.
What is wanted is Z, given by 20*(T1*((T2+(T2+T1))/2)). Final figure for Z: 2427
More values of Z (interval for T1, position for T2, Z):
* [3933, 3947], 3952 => 1659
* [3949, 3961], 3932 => 1979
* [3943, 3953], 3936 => 1575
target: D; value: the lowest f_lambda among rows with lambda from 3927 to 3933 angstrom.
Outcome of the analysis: 6.094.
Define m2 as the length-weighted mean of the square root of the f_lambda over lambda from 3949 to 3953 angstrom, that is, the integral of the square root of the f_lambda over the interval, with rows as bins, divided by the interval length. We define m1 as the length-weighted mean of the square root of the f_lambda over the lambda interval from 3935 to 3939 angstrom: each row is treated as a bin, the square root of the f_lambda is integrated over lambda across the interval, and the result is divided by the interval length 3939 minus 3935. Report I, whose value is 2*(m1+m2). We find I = 10.4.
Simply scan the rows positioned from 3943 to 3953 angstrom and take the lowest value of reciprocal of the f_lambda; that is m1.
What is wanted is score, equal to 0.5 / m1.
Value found 4.6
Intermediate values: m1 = 0.1088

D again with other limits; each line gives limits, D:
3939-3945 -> 6.745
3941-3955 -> 7.997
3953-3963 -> 8.8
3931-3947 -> 4.213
